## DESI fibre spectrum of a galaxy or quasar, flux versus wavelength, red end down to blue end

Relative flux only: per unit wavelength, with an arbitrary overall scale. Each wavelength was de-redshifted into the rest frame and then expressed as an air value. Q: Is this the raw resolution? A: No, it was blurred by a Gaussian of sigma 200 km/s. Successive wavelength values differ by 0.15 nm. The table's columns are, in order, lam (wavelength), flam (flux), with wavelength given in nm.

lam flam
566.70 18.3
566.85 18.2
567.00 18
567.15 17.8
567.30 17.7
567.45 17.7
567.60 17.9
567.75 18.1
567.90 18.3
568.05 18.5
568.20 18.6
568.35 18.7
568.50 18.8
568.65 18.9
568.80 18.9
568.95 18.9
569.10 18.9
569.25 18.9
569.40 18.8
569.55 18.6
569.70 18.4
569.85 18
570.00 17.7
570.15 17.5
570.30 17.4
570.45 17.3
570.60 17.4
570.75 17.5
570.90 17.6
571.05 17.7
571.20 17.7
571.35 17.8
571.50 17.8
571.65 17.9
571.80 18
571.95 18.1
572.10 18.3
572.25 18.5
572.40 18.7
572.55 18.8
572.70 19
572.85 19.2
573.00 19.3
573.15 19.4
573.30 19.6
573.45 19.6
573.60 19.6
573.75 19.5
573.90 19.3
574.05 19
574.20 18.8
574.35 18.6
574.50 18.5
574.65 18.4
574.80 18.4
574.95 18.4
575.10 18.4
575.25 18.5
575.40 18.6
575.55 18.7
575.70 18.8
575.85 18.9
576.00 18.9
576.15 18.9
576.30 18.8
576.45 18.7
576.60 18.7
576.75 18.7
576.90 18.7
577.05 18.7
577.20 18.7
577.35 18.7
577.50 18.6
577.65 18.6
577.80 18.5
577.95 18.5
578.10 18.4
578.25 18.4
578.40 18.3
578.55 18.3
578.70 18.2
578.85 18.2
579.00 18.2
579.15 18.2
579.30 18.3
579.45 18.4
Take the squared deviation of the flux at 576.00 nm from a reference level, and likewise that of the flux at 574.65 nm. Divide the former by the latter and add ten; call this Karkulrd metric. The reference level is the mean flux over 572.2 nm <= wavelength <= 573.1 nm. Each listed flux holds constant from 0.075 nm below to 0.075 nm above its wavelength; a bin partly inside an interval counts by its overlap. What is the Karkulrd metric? 10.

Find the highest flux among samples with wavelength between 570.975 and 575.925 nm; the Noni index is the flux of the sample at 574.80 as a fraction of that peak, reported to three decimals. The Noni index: 0.939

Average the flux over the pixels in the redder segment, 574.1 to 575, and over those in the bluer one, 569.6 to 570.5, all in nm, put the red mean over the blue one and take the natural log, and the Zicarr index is 0.04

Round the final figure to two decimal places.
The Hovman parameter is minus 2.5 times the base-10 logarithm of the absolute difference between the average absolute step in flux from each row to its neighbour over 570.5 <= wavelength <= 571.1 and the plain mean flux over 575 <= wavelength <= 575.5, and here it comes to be -3.16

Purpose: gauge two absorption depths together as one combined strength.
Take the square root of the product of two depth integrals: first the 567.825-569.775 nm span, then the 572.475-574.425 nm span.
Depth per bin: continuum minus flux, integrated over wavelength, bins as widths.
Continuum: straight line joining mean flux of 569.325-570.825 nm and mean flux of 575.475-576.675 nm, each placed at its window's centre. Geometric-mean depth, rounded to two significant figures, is 1.8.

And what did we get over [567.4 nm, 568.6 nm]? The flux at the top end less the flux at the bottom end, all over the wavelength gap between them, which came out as 1.0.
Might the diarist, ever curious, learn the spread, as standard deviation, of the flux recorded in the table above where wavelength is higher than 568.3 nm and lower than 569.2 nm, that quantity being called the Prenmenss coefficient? 0.08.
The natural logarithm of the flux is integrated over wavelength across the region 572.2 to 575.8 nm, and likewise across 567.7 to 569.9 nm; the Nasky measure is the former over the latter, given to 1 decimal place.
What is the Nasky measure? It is 1.6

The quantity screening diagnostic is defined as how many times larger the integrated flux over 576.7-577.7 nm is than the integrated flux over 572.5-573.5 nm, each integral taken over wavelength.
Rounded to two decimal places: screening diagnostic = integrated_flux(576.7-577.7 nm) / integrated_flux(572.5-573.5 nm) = 0.97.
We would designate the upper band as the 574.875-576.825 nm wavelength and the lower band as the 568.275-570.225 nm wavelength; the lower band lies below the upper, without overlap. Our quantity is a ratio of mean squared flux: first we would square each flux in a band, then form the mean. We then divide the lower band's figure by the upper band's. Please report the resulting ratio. 0.98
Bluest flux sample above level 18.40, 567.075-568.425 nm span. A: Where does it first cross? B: 568.05 nm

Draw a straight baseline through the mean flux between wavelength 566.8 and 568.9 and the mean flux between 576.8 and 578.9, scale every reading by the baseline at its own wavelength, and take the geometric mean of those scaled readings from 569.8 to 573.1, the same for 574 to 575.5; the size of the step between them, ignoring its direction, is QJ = 0.0245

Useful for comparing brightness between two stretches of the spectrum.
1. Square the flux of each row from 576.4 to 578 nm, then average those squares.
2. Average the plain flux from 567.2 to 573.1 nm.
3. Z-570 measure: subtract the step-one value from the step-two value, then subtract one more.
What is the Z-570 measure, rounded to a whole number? -330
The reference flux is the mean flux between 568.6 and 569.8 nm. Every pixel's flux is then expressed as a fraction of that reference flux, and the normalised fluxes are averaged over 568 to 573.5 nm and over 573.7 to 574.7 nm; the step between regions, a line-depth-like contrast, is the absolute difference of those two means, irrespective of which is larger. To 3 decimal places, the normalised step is 0.025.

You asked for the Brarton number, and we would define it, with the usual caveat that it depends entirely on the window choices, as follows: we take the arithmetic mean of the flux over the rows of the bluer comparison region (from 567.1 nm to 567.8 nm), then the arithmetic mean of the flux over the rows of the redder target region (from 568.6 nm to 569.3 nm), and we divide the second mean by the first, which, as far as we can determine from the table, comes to 1.06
